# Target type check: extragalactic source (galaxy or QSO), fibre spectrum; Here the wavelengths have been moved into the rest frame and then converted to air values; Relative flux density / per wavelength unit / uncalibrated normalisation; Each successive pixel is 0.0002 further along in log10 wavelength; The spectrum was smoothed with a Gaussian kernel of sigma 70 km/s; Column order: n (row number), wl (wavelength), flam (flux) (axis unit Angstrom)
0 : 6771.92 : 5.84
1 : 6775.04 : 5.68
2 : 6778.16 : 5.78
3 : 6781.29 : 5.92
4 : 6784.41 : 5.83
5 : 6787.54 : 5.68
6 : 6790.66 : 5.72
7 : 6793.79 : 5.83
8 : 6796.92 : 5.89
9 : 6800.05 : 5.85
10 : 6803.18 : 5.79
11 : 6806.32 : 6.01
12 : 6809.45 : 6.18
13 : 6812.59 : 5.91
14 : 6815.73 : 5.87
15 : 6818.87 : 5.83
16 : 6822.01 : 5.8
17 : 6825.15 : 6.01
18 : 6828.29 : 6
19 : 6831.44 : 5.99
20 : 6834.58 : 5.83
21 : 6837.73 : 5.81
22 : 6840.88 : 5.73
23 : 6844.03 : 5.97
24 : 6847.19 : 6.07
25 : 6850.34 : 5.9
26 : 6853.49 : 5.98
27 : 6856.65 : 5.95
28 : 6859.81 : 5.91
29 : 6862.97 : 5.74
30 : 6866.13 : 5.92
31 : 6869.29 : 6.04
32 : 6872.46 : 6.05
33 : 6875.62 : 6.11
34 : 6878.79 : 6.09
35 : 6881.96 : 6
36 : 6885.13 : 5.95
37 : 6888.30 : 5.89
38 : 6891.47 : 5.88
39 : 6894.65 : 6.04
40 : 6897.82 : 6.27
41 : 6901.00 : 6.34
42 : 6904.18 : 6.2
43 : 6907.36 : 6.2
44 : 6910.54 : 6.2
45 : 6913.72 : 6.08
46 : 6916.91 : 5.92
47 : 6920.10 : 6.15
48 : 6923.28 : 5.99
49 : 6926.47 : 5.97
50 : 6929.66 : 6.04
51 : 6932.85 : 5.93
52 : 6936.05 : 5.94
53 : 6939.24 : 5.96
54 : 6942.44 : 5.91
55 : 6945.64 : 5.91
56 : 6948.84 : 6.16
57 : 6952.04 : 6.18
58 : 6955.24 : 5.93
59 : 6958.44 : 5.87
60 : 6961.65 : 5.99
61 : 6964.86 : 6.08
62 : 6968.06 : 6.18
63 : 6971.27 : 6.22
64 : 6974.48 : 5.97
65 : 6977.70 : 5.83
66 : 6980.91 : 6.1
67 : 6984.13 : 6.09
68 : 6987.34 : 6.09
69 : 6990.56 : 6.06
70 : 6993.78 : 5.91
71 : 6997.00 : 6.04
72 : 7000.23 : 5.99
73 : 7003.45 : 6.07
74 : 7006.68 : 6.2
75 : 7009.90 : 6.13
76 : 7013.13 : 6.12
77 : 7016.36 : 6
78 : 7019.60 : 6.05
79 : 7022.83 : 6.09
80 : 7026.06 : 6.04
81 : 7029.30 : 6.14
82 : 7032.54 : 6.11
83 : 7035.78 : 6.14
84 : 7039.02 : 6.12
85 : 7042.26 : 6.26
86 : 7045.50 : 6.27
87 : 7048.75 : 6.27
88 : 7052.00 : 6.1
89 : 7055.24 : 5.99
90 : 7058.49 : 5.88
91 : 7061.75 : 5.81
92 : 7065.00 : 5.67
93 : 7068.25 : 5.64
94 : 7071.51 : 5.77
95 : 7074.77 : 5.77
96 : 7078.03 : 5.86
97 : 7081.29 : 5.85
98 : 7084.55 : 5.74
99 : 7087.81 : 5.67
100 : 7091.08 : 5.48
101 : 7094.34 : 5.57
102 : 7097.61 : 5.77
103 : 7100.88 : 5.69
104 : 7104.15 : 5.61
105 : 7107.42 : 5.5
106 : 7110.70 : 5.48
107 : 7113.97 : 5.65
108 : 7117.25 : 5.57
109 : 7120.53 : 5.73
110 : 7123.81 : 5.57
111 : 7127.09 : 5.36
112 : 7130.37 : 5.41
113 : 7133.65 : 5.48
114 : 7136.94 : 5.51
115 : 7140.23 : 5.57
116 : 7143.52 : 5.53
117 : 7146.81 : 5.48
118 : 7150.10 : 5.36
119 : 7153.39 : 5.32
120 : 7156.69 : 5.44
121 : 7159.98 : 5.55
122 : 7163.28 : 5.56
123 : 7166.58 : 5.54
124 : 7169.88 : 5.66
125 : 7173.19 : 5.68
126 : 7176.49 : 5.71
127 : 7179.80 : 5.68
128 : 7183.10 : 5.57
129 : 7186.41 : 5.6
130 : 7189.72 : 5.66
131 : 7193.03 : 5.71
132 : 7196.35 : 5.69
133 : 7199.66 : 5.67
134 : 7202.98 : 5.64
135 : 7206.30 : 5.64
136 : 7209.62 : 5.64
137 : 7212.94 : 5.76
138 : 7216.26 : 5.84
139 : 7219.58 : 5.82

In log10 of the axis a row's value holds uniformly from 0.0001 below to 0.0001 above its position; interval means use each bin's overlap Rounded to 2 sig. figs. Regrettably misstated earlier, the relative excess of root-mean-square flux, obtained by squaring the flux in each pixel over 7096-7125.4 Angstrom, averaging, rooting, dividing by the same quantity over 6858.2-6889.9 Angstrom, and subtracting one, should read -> -0.059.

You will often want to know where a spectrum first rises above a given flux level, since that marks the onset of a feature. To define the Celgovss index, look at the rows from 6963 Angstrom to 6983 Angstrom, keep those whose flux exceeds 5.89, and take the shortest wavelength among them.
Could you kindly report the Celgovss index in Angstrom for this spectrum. 6964.86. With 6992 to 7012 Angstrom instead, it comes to 6993.78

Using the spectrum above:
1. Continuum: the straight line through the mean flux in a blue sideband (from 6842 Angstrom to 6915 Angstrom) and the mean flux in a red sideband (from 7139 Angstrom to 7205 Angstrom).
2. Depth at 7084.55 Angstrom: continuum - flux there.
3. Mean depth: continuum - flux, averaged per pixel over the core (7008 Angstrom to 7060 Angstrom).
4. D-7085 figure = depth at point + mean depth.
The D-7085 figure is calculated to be -0.34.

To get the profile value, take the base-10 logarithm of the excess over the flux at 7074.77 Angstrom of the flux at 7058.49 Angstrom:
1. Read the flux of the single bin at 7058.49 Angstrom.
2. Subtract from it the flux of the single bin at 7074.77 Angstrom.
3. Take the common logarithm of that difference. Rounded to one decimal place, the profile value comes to -1.0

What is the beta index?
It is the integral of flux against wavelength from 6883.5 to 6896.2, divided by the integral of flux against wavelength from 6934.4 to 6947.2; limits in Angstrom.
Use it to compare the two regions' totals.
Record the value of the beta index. 0.994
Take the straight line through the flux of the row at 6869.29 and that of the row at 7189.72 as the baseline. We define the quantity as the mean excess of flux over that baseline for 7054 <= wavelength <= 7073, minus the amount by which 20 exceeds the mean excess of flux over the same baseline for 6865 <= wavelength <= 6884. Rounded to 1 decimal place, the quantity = -20.0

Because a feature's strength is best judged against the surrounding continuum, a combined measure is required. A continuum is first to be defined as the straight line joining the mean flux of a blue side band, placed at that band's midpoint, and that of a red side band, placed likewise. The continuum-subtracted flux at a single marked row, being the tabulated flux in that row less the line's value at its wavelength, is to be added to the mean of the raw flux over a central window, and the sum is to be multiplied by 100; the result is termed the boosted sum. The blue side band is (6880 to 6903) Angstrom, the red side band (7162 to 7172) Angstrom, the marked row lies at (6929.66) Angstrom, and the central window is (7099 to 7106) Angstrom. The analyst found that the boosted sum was 570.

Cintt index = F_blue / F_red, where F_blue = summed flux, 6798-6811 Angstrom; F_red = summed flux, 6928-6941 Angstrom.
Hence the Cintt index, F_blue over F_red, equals 1.00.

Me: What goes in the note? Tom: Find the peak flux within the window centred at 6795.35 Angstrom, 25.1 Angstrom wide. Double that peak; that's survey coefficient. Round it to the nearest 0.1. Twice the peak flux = 12.0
